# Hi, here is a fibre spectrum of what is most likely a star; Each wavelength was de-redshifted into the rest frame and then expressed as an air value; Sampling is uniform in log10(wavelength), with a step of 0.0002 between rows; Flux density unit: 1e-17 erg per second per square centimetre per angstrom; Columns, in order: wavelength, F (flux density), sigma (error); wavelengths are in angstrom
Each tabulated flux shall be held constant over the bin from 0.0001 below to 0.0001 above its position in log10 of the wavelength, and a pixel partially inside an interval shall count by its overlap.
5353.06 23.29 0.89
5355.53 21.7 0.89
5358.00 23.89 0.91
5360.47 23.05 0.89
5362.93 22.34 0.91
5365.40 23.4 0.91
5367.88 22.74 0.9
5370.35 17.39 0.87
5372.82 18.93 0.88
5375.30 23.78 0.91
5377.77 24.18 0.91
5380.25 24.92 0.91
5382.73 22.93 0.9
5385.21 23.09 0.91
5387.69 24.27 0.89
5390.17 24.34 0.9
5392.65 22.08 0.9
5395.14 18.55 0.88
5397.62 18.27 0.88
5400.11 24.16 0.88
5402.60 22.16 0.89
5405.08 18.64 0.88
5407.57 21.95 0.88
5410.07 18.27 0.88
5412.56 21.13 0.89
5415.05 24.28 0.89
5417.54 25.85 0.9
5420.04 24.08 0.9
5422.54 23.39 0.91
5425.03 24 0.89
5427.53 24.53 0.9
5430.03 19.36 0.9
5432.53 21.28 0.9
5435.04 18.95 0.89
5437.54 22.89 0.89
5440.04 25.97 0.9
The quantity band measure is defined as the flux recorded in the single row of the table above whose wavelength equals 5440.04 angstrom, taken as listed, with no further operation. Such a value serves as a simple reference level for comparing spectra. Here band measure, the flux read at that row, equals 25.97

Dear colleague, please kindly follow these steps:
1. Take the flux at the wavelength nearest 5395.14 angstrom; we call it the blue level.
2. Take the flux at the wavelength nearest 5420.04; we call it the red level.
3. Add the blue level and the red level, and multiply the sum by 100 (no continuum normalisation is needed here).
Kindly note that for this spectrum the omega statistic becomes 4263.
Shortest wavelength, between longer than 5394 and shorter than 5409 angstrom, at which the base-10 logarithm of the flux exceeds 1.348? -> 5400.11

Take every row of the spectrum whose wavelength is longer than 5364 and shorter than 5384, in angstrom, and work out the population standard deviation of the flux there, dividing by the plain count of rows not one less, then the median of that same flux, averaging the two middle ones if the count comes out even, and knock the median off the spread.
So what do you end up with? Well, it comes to -20.7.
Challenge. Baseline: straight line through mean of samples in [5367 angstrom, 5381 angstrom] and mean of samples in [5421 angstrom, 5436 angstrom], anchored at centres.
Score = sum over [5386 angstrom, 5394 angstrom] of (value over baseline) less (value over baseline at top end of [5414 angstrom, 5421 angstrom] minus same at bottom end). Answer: 3.2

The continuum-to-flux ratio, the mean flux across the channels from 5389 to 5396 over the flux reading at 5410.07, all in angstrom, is 1.19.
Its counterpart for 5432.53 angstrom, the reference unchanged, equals 1.02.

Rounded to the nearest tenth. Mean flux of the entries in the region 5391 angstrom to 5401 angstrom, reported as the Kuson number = 20.8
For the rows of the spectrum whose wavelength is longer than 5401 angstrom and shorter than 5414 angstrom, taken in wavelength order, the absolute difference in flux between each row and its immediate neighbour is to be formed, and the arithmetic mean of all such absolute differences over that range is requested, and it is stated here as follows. 3.3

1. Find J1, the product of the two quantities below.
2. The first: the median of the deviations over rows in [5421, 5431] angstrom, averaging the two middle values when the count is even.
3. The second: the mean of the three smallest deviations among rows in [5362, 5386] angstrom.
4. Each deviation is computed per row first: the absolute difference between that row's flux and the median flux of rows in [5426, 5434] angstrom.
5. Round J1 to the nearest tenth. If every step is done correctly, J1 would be 3.4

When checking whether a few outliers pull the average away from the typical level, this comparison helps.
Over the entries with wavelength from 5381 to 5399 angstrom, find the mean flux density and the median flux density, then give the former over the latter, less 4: -3.04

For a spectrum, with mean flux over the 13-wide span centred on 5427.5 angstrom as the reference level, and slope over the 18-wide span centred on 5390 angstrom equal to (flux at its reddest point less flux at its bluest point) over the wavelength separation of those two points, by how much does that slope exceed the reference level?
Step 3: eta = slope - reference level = -22.8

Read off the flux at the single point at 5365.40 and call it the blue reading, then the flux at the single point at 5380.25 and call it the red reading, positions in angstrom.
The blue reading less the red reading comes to -1.5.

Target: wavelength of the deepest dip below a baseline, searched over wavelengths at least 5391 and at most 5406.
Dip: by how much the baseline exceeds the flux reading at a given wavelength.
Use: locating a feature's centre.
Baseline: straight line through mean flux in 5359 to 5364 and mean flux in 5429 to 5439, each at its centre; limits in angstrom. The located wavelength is 5397.62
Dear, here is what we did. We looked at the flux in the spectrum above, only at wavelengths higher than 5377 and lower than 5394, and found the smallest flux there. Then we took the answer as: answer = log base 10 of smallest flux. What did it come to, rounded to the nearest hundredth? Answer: 1.34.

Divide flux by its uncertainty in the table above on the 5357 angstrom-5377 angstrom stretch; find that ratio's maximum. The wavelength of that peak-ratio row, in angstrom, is 5358.00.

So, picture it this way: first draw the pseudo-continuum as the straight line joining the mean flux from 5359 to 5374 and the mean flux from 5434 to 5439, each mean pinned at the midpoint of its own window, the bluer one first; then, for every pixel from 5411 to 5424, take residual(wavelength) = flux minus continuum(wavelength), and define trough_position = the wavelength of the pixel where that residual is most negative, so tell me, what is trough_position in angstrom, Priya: 5412.56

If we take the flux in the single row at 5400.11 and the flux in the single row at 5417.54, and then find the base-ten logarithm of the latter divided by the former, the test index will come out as 0.029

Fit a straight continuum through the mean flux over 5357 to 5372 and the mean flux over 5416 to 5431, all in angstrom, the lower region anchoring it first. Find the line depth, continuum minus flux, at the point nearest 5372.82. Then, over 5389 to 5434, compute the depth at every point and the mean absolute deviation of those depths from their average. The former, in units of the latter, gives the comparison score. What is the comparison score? 1.6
